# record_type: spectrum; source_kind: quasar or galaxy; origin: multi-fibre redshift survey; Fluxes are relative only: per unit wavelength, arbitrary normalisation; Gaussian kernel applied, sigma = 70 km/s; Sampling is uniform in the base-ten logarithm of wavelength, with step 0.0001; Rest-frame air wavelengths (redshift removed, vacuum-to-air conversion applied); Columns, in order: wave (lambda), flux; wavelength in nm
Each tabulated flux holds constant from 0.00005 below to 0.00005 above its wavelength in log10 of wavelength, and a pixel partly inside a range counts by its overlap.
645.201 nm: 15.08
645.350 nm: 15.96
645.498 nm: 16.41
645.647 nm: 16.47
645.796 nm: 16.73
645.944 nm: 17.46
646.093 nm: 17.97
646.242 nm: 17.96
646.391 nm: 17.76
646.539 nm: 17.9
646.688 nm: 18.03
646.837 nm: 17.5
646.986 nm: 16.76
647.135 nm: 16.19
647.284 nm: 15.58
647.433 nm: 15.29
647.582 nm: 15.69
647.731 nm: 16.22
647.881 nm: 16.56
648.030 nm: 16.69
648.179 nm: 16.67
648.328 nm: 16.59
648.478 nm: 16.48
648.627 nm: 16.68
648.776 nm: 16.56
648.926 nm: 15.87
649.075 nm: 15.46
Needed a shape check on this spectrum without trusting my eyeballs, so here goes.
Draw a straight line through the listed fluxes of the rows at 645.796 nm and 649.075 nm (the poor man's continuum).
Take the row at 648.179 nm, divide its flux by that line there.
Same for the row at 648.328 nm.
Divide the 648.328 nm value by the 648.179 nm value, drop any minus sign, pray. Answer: 1.00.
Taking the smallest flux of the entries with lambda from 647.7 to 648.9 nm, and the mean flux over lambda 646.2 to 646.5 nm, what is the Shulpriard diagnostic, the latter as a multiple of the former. 1.10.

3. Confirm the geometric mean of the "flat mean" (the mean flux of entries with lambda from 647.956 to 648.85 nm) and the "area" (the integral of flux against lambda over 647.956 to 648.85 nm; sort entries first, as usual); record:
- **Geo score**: 15.7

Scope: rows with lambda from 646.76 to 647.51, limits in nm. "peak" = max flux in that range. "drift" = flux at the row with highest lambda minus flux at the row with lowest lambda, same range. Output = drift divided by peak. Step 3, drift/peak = -0.13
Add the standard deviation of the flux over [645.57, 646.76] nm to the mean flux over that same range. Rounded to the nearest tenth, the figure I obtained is 18.1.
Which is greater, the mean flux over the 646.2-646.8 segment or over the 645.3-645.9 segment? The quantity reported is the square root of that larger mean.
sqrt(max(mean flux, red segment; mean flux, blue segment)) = 4.23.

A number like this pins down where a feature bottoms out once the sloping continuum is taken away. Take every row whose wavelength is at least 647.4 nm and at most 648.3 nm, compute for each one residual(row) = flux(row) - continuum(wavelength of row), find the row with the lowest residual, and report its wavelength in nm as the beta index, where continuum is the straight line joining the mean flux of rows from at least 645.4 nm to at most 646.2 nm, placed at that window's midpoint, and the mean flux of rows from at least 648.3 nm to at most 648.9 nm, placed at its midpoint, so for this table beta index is 647.433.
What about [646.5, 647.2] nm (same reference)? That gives 647.135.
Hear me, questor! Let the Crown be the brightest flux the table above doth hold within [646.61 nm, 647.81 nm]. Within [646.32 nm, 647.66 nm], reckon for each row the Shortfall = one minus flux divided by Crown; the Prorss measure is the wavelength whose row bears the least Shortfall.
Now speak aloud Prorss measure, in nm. 646.688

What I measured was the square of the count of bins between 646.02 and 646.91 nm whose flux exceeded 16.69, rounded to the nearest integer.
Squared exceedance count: 36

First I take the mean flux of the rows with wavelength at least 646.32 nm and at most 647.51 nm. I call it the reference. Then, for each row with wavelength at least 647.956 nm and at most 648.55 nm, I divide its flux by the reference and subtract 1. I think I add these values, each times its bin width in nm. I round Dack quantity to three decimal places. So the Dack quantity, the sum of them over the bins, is -0.010 nm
